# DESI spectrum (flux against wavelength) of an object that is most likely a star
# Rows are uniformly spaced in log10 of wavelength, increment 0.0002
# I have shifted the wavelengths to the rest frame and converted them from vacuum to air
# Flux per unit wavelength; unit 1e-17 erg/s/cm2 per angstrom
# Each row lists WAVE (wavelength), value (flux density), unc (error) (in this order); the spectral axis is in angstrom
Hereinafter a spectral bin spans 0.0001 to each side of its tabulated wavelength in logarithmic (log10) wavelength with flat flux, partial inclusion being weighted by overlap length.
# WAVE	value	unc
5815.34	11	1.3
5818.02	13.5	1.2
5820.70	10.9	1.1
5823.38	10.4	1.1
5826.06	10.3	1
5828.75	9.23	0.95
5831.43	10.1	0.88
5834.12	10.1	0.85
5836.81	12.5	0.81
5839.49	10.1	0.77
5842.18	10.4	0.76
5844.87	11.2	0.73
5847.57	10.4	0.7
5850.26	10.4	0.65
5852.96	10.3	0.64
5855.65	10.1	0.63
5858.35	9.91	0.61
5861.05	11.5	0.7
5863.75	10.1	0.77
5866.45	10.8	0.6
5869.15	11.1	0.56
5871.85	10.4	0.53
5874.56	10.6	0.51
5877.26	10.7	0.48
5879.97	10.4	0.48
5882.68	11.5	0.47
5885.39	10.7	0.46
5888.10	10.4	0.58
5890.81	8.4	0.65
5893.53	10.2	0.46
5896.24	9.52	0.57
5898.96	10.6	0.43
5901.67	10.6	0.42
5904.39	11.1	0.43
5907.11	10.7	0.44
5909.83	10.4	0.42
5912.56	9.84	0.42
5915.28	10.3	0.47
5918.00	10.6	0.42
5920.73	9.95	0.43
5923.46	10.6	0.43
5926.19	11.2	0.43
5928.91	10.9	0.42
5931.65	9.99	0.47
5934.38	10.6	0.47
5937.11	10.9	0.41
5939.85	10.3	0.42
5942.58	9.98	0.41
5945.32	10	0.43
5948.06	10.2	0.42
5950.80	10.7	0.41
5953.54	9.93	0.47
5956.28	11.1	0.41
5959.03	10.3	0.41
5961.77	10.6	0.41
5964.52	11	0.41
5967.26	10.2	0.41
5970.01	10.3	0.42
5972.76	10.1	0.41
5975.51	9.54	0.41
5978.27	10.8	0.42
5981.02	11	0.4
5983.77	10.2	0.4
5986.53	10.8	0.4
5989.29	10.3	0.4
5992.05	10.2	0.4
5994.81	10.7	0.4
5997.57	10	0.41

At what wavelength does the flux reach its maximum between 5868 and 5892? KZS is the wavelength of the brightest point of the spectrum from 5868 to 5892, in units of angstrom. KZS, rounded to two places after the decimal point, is 5882.68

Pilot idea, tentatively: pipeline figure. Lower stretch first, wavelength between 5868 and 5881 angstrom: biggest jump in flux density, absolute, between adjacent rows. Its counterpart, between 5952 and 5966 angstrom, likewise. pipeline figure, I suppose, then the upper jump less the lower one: 0.47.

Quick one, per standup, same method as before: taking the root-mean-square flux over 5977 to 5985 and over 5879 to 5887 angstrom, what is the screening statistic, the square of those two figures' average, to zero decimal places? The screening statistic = 116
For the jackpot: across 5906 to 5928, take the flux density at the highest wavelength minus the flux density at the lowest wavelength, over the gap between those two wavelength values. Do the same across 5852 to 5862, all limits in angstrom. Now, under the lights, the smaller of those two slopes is 0.03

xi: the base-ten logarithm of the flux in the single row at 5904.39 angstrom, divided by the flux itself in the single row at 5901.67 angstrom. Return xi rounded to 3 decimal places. 0.099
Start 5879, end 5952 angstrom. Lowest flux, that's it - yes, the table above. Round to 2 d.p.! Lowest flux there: 8.40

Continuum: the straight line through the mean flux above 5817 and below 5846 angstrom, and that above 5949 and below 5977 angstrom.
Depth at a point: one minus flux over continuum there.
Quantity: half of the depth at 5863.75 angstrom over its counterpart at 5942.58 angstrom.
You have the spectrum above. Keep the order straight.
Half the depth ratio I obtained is 0.6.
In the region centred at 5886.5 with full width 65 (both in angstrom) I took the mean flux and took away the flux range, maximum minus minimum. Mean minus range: 7.3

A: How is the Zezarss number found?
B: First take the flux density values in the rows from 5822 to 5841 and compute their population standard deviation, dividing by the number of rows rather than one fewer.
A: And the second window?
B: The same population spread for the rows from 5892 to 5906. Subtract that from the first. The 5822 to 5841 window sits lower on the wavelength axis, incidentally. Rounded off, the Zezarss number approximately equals 0.40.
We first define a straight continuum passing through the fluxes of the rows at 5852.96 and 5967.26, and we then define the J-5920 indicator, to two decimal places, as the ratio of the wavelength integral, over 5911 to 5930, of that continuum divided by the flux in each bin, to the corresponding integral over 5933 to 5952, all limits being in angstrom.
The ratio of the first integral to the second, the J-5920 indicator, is 0.99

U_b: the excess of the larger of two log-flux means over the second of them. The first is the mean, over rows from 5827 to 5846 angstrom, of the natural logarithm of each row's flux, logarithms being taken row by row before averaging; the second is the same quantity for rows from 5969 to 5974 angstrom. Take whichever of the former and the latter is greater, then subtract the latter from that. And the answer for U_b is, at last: 0.03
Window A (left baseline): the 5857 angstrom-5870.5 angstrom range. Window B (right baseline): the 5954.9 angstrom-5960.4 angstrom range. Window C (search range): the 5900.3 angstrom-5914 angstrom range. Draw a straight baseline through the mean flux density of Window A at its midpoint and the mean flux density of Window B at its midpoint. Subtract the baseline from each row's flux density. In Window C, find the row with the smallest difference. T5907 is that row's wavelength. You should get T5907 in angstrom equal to 5912.56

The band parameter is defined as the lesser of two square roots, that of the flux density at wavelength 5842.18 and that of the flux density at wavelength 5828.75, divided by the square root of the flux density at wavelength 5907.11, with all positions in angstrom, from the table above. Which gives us 0.929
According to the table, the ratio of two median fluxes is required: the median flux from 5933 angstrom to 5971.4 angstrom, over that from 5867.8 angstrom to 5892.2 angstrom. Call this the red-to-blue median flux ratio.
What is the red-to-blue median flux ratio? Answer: 0.97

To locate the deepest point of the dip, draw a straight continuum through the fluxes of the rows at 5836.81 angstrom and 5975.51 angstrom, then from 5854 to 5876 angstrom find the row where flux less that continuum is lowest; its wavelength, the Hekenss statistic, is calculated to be 5858.35 angstrom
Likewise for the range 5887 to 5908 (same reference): 5890.81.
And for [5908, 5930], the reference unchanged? 5912.56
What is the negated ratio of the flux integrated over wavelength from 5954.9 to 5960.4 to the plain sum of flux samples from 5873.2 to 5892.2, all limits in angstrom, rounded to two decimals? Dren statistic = -0.81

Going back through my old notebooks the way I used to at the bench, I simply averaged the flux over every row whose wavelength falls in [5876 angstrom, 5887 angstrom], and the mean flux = 10.8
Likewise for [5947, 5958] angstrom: 10.5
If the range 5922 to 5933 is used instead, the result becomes 10.7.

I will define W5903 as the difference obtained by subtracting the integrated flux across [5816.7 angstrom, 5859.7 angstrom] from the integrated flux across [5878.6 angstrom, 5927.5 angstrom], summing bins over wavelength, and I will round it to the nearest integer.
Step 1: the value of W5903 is 52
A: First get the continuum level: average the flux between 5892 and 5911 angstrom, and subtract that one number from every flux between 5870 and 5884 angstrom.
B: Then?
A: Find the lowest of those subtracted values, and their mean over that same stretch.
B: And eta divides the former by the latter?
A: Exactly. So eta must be 0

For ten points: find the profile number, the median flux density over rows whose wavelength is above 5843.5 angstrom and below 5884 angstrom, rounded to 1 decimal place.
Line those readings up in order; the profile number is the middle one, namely 10.4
